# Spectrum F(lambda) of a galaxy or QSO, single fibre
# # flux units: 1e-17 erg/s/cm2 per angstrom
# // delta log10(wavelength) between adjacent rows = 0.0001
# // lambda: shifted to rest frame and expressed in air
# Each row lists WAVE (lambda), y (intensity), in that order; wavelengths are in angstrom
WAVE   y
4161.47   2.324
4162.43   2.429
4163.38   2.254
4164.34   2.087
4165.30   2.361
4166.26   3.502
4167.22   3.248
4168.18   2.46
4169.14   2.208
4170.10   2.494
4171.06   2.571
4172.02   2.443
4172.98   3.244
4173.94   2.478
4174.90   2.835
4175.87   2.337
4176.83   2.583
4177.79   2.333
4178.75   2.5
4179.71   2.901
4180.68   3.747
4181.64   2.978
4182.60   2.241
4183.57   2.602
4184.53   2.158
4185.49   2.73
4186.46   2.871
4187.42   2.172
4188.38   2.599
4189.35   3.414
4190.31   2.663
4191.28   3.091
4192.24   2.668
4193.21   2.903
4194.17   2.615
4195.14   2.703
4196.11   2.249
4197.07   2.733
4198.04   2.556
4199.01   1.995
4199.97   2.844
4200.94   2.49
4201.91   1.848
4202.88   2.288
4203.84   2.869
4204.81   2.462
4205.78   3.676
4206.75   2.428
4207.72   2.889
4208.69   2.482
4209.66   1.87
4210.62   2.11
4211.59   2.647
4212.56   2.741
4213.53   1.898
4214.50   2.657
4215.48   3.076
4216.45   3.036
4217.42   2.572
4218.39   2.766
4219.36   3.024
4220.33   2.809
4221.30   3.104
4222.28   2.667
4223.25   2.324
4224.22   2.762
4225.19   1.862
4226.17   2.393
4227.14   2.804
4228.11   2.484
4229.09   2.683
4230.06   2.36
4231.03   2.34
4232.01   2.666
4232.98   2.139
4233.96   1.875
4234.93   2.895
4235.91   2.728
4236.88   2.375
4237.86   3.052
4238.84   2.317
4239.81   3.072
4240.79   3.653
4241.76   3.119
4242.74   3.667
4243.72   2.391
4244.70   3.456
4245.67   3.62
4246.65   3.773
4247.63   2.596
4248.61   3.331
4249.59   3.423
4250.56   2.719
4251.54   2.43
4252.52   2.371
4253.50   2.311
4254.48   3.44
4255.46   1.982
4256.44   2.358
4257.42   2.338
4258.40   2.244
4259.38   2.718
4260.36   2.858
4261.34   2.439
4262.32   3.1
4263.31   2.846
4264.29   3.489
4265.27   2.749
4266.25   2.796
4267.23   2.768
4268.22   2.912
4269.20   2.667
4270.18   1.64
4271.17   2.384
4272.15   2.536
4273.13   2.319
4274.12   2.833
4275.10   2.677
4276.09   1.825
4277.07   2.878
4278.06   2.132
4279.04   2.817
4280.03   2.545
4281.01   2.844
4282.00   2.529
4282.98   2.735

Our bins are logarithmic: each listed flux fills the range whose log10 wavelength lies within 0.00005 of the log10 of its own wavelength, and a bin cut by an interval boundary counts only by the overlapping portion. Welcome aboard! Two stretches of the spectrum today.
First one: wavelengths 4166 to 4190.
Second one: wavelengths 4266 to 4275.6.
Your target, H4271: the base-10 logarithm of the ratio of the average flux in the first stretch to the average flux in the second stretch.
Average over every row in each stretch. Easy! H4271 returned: 0.025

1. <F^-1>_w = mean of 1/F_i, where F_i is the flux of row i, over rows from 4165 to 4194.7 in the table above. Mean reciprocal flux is 0.38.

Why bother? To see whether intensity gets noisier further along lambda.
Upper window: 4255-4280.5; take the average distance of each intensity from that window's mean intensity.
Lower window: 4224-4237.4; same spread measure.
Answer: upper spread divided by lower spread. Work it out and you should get 1.20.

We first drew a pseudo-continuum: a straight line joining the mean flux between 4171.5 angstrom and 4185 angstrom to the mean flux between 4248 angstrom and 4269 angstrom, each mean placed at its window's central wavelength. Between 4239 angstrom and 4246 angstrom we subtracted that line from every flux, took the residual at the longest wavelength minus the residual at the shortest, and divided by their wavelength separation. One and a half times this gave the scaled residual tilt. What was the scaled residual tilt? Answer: 0.14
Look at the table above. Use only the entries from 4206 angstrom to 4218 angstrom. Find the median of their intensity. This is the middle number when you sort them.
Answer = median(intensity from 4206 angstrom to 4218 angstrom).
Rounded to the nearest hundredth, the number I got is 2.61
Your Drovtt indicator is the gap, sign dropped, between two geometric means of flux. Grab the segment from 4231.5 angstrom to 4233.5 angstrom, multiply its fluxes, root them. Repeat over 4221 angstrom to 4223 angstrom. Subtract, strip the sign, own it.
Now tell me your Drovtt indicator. 0.49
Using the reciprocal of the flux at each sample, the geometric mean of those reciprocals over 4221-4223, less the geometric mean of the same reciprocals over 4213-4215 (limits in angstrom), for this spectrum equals -0.098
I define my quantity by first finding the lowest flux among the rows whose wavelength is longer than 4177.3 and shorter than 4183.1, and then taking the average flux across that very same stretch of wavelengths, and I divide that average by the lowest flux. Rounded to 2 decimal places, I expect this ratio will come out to 1.24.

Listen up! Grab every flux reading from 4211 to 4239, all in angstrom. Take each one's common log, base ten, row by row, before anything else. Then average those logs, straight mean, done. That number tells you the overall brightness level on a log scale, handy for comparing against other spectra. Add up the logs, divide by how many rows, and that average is 0.41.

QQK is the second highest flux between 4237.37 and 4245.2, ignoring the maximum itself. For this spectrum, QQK 3.653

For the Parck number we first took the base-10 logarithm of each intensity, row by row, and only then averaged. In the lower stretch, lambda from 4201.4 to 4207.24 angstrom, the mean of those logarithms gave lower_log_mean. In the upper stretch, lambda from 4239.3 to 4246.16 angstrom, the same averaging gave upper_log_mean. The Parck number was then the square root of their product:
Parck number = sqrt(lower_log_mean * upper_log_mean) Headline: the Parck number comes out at 0.455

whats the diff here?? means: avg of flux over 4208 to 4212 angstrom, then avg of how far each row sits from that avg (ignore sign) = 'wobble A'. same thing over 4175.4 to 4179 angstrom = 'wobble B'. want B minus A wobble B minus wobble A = -0.18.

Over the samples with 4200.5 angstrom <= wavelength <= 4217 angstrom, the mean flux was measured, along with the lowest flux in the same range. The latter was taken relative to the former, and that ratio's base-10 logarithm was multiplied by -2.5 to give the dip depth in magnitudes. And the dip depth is 0.35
